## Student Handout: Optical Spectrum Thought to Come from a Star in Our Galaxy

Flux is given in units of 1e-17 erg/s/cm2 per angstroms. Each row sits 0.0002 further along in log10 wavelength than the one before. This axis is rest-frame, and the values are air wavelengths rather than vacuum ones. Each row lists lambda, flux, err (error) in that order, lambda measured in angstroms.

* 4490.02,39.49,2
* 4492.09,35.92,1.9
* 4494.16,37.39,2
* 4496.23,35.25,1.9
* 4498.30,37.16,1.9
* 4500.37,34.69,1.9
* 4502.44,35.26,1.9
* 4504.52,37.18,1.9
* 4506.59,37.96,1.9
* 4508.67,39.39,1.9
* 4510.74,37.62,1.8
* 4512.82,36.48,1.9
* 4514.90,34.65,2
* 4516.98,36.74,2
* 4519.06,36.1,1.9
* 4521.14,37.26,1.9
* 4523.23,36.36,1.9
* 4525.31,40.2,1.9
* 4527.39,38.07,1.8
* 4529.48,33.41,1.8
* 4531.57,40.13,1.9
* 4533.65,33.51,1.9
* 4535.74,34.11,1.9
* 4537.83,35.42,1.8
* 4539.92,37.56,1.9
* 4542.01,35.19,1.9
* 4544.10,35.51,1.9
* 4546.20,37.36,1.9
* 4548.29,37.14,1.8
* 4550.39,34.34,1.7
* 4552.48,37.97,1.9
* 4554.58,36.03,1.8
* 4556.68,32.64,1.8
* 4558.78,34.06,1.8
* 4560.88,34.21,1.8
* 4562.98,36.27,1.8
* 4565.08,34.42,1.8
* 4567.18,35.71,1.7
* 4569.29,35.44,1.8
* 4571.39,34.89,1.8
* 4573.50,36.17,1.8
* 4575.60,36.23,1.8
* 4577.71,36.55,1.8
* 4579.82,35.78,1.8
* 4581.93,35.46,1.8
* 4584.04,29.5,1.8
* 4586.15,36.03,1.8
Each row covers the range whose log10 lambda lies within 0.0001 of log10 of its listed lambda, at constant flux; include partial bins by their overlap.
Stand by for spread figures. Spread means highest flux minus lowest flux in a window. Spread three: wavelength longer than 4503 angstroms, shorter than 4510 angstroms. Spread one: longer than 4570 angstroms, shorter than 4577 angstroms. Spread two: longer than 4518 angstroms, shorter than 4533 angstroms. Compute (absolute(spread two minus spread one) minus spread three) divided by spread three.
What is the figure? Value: 1.5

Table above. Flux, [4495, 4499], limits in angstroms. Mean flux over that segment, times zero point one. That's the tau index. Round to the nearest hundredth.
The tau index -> 3.62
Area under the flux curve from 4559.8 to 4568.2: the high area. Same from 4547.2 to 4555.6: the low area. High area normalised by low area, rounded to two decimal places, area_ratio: 0.97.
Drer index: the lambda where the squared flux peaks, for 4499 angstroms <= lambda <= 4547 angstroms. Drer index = 4525.31 angstroms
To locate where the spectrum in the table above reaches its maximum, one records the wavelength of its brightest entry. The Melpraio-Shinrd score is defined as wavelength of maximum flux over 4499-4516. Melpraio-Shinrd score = 4508.67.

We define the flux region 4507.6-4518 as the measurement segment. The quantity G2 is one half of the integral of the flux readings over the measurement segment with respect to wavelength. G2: 192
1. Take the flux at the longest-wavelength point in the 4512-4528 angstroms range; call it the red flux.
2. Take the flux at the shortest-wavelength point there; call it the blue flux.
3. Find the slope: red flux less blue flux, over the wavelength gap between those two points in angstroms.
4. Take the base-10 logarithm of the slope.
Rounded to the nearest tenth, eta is -1.0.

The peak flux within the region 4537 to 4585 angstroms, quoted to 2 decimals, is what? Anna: 37.97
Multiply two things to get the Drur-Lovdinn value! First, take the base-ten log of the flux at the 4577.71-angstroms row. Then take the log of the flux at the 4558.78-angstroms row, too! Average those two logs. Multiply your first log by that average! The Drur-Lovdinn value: 2.419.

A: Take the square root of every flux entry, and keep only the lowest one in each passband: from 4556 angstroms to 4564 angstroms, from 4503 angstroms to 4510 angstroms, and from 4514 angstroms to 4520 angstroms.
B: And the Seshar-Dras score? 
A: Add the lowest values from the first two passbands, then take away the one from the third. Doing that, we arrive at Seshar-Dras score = 5.9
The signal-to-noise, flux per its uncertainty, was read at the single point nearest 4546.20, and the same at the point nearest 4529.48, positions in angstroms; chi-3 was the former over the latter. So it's 1.06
